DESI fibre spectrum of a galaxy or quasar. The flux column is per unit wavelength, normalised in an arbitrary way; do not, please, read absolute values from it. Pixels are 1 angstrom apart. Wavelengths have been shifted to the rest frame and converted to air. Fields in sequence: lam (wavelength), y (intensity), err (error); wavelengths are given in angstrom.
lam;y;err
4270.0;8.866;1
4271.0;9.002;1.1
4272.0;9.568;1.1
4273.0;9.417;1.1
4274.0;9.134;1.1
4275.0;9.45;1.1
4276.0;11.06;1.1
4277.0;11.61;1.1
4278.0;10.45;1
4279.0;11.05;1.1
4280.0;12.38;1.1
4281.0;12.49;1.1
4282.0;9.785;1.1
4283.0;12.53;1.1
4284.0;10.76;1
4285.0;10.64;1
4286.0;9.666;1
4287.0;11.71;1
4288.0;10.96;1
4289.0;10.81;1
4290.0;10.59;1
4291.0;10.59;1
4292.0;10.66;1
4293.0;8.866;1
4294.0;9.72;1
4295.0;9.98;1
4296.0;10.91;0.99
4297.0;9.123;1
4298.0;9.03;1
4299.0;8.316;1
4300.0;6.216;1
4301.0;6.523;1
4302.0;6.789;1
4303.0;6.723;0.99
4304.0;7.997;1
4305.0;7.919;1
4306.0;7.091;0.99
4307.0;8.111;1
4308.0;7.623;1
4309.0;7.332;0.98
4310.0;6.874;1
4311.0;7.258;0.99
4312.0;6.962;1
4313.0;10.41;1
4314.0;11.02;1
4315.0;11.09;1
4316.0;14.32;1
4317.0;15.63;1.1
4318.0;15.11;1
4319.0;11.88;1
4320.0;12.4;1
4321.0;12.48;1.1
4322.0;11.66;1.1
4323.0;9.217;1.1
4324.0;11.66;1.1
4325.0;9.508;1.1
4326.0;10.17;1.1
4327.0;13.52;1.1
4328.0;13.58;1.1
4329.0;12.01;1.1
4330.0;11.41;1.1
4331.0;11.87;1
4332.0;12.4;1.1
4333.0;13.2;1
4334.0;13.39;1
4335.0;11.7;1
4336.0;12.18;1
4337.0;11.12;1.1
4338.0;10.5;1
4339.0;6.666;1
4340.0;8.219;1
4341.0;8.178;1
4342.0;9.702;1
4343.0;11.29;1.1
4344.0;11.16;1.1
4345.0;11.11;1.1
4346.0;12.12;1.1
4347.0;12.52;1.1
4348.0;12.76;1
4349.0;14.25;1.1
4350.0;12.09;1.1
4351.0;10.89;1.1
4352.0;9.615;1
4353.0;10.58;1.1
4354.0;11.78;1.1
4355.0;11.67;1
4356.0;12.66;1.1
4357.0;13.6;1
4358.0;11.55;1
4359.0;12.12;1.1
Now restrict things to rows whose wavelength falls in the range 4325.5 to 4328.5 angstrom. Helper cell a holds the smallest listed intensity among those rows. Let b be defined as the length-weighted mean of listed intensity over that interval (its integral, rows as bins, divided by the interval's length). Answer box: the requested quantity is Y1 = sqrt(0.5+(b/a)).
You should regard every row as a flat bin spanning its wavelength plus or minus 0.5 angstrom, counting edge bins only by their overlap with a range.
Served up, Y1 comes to 1.312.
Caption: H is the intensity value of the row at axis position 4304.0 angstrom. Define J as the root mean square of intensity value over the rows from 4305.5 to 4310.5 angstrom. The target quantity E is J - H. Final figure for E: -0.6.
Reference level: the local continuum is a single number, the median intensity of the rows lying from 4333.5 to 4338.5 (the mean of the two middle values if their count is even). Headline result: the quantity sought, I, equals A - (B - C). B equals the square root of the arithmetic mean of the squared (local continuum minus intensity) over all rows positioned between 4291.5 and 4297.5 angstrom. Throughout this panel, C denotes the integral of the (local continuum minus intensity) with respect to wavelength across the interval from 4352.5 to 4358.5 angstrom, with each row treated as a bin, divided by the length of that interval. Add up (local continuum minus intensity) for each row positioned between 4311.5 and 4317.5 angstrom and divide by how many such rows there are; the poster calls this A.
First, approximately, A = 0.1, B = 2.0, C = 0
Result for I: -2.1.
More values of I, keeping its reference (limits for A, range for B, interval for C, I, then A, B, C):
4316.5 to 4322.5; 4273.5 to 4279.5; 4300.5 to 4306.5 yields 1.5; -1.5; 1.5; 5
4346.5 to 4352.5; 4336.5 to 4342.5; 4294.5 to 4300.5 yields -0.6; -0.3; 3.0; 3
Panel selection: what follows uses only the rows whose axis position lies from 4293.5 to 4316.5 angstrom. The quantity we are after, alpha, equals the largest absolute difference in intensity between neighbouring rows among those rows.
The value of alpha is 3.45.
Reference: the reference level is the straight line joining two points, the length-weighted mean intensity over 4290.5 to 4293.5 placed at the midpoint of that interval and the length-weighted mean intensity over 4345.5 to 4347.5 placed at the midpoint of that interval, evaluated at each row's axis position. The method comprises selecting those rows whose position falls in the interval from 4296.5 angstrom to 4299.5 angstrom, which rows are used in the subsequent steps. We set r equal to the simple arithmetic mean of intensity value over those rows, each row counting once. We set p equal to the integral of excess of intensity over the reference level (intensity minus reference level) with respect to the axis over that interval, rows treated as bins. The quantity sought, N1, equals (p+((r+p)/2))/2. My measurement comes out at -1.1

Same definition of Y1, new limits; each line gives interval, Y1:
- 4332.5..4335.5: 1.261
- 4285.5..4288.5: 1.271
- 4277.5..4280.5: 1.257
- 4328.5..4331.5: 1.237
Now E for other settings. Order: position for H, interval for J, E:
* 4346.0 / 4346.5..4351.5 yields 0.4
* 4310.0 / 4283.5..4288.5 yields 3.9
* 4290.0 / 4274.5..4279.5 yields 0.2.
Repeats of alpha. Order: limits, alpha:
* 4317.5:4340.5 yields 3.83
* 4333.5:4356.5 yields 3.83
